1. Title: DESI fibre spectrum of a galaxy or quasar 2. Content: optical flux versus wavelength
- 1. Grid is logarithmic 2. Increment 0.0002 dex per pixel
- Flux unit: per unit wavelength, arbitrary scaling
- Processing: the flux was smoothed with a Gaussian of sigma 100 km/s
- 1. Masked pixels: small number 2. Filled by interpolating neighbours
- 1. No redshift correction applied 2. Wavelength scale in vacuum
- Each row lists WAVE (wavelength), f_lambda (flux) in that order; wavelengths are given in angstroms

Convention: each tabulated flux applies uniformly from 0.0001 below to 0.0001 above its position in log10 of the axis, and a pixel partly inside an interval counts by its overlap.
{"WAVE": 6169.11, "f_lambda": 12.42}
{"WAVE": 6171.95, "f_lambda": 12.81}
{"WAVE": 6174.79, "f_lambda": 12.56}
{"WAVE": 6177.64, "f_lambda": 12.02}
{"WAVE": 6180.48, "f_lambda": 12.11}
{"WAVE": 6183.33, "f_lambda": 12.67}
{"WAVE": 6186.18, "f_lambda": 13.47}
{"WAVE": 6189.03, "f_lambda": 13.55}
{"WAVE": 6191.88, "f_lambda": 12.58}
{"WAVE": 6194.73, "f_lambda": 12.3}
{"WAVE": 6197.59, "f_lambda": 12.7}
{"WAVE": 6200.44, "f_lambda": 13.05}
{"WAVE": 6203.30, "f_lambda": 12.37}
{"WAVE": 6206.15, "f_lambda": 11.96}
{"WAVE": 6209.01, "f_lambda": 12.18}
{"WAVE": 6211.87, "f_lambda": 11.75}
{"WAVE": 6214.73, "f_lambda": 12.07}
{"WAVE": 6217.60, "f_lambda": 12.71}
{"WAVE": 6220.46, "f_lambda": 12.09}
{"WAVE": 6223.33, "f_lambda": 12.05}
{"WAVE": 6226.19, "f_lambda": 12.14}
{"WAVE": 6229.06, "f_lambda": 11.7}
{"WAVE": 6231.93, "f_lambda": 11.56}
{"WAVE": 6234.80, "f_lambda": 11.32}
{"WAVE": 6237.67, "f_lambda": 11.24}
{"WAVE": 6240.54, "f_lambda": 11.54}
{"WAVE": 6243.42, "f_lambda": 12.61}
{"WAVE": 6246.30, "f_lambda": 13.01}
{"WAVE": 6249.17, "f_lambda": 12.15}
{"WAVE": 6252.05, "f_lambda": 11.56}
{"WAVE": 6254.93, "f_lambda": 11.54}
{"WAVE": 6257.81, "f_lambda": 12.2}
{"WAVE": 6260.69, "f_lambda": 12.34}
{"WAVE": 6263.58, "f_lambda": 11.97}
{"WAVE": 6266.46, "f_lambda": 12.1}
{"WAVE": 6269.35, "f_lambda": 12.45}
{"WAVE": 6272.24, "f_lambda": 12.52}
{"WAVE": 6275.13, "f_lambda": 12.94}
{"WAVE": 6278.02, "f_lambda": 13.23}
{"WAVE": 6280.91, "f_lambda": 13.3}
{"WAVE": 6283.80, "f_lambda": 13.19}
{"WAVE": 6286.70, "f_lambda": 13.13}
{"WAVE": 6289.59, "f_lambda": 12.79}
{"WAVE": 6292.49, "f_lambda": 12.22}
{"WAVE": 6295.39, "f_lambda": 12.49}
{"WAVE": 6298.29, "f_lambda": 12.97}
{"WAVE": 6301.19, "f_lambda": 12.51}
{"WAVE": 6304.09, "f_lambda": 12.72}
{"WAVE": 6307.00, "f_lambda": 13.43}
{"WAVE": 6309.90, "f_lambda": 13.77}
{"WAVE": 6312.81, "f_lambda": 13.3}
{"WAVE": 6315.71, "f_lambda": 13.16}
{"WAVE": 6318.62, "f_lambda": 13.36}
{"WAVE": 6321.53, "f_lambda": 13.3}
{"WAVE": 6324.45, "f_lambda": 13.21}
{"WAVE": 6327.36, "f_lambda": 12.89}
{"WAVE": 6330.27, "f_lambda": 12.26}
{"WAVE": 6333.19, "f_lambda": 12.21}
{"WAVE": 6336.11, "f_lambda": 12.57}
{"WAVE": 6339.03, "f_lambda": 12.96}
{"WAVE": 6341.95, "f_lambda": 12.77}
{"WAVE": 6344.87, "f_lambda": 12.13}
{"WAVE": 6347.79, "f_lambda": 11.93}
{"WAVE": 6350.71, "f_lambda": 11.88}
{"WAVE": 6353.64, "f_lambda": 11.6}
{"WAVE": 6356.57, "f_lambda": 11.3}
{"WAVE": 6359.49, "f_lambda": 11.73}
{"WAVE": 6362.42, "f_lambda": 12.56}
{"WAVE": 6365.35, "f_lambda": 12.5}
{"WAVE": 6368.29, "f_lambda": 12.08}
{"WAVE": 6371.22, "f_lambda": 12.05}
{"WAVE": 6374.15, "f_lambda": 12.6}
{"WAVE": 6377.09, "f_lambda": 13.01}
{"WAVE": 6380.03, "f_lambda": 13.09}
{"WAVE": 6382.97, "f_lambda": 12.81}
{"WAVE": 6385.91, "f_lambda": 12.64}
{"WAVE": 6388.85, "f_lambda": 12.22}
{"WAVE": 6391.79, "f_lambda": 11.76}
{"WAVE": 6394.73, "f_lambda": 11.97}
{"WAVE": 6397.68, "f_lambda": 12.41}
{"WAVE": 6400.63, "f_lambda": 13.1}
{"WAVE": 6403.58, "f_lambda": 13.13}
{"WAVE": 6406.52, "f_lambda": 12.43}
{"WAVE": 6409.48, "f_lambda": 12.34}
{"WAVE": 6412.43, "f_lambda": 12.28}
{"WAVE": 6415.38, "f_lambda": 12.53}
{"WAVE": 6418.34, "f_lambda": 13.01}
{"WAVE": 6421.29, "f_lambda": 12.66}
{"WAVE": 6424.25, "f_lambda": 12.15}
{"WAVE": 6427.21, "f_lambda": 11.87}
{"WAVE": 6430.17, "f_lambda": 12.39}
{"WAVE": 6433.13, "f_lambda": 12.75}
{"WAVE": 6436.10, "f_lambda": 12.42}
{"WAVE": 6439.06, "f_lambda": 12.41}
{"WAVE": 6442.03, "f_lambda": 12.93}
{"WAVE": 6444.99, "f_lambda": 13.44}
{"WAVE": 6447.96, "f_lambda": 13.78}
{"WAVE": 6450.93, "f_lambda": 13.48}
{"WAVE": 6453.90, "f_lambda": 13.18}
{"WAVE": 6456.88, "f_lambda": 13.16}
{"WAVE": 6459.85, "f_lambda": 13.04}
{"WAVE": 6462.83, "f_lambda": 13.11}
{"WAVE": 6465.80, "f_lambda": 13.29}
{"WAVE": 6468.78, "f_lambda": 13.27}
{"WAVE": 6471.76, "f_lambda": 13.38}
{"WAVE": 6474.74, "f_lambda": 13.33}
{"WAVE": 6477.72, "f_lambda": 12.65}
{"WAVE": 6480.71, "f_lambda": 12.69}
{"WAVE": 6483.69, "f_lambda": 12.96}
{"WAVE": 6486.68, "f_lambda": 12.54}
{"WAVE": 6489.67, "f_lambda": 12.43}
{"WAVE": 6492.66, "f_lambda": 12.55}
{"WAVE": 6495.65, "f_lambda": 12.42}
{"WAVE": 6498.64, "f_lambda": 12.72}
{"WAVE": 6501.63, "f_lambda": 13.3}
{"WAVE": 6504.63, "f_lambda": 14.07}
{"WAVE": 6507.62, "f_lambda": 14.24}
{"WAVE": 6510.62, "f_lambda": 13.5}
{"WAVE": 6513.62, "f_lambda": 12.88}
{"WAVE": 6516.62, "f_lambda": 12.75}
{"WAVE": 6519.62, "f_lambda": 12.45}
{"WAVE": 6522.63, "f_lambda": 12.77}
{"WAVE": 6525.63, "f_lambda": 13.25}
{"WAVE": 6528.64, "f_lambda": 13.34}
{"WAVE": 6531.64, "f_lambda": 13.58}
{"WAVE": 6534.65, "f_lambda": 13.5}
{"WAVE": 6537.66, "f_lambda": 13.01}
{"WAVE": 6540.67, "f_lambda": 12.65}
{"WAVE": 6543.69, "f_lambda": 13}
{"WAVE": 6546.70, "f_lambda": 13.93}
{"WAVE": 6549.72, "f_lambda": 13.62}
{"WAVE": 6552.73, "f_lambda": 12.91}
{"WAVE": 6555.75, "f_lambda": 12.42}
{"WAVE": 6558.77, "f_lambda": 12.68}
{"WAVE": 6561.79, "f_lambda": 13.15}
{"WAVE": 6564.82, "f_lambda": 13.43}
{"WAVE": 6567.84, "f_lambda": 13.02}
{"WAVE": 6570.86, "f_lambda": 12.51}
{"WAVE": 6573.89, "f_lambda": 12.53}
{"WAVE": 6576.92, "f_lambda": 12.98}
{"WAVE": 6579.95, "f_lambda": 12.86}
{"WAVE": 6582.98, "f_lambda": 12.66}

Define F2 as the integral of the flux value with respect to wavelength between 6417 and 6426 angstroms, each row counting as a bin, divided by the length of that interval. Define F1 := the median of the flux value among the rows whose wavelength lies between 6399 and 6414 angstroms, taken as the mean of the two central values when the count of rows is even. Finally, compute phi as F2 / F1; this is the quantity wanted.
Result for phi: 1.01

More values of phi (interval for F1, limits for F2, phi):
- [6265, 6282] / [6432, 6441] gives 0.98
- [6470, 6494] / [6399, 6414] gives 1.00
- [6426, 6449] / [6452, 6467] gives 1.05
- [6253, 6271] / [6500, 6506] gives 1.12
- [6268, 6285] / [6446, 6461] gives 1.02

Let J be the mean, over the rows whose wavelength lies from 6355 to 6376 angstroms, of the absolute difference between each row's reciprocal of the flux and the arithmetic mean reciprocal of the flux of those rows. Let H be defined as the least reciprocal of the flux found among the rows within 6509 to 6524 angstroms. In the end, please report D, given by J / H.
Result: 0.035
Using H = 0.0741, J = 0.0026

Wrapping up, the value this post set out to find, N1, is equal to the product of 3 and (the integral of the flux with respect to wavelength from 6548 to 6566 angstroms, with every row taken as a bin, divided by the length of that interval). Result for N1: 39.1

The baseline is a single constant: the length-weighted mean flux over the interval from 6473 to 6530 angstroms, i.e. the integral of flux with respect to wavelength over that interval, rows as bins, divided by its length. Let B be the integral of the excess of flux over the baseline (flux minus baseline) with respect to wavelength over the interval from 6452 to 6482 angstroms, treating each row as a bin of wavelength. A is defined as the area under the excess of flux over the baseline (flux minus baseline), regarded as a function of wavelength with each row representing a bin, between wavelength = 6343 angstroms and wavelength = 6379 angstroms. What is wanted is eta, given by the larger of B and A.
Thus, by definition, 4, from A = -31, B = 4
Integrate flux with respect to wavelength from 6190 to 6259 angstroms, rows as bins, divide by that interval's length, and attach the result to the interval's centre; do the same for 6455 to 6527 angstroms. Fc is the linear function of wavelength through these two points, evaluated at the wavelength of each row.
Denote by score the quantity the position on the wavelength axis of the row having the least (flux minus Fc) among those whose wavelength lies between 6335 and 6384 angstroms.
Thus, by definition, 6356.57 angstroms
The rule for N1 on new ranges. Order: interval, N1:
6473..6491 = 38.3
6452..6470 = 39.5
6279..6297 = 38.6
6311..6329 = 39.6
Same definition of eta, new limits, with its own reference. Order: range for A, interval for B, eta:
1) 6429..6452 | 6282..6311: -1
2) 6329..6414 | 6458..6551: 10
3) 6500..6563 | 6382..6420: 12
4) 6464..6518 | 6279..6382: 3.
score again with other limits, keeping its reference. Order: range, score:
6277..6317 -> 6292.49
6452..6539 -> 6519.62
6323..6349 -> 6347.79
